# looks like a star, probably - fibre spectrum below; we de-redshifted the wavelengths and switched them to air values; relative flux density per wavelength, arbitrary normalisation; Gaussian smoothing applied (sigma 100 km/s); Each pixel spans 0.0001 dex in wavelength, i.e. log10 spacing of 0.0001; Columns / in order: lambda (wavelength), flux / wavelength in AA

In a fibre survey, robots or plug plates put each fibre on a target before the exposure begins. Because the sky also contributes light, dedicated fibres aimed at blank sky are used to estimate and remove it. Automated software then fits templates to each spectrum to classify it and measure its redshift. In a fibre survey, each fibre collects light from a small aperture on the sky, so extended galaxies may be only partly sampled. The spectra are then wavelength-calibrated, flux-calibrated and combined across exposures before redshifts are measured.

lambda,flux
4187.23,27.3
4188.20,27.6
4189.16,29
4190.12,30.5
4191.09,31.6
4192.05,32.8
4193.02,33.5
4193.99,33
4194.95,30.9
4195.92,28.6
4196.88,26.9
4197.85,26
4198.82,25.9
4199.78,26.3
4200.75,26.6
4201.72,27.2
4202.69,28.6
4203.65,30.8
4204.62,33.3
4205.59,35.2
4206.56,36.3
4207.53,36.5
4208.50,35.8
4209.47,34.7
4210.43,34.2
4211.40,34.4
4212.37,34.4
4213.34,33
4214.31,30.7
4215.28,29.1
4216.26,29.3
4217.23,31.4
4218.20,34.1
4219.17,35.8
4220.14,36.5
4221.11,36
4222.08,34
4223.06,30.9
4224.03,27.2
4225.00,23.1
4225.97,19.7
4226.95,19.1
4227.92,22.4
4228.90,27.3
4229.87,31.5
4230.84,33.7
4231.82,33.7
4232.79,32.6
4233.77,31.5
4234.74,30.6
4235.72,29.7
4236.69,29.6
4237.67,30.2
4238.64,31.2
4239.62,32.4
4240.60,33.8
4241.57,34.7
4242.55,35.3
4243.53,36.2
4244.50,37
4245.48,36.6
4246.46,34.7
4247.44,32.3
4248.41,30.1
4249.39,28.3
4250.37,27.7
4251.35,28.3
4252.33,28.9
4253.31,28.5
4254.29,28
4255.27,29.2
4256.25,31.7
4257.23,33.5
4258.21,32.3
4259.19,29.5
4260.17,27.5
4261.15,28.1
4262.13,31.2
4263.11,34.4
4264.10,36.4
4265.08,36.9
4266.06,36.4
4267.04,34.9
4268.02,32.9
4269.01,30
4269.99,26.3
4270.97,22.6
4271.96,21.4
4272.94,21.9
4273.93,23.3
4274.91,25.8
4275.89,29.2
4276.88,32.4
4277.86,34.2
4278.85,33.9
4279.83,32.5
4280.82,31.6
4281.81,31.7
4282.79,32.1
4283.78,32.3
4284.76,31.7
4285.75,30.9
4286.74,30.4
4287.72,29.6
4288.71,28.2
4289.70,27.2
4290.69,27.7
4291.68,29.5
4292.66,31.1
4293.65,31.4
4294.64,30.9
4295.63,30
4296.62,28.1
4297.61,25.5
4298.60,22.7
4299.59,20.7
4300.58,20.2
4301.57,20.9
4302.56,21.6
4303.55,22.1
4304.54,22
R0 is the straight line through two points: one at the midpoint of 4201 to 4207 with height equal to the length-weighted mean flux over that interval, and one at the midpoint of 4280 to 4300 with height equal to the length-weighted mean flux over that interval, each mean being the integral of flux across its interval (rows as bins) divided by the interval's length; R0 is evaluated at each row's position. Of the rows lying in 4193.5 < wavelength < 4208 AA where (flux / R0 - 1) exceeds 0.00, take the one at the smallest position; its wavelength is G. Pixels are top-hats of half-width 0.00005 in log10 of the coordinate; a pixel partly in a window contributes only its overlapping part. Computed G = 4193.99 AA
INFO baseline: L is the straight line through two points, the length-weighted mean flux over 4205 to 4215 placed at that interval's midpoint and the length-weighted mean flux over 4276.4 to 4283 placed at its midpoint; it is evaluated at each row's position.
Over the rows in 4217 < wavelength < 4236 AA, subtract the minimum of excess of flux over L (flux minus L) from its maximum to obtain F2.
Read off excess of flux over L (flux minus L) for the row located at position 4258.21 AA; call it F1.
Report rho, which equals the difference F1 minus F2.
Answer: -18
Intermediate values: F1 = -0.9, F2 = 17.2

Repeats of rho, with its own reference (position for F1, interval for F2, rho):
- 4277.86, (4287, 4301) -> -10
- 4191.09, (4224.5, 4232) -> -18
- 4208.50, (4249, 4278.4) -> -14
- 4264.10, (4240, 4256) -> -6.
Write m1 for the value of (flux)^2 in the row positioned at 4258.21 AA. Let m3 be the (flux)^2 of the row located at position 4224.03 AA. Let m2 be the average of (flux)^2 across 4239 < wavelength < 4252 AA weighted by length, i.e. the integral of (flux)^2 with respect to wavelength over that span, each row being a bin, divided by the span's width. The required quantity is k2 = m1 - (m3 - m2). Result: 1390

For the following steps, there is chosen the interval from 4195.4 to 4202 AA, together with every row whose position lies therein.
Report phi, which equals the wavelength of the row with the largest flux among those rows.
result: 4195.92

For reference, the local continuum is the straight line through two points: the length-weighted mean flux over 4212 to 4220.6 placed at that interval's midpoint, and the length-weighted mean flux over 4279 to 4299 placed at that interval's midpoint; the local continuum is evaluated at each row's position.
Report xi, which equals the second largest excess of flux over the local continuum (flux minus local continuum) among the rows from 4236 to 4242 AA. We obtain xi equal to 2.1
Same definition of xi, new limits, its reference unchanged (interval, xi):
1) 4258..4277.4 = 5.7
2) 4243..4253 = 5.1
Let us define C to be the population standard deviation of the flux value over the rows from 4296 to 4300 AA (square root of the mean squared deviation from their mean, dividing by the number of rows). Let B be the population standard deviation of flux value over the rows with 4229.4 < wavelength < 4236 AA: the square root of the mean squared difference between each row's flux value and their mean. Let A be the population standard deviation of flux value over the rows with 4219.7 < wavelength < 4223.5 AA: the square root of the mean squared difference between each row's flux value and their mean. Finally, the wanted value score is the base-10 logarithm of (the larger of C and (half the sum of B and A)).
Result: 0.45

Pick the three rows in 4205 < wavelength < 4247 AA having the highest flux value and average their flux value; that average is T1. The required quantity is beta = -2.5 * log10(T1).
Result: -3.91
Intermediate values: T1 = 36.70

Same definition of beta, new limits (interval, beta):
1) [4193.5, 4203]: -3.72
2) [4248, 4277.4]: -3.91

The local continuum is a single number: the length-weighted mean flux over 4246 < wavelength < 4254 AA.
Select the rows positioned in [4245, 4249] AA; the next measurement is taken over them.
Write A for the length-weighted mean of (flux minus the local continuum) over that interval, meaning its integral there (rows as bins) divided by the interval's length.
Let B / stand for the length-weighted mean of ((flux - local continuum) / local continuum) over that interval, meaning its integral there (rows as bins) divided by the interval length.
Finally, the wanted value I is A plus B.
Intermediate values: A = 3.5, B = 0.12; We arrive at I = 3.6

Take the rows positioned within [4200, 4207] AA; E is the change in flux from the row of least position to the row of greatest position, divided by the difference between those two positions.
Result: 1.7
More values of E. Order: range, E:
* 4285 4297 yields -0.3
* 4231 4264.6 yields 0.1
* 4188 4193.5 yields 1.2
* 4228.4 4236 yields 0.4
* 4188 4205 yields 0.3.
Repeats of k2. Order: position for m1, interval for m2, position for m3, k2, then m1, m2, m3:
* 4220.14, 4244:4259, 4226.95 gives 1945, 1332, 977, 365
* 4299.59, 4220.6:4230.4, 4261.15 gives 409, 428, 771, 790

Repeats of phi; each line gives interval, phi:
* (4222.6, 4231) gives 4230.84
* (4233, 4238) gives 4233.77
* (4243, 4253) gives 4244.50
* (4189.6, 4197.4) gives 4193.02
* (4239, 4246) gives 4244.50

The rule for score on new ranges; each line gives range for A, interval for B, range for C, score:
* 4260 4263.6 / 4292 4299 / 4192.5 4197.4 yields 0.46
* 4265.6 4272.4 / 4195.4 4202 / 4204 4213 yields 0.50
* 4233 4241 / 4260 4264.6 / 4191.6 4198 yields 0.46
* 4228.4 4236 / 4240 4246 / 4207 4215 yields 0.22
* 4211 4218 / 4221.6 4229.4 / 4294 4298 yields 0.55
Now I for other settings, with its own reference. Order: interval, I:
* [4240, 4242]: 4.5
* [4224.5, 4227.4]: -9.4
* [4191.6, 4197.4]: 1.2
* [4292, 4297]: 0.6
